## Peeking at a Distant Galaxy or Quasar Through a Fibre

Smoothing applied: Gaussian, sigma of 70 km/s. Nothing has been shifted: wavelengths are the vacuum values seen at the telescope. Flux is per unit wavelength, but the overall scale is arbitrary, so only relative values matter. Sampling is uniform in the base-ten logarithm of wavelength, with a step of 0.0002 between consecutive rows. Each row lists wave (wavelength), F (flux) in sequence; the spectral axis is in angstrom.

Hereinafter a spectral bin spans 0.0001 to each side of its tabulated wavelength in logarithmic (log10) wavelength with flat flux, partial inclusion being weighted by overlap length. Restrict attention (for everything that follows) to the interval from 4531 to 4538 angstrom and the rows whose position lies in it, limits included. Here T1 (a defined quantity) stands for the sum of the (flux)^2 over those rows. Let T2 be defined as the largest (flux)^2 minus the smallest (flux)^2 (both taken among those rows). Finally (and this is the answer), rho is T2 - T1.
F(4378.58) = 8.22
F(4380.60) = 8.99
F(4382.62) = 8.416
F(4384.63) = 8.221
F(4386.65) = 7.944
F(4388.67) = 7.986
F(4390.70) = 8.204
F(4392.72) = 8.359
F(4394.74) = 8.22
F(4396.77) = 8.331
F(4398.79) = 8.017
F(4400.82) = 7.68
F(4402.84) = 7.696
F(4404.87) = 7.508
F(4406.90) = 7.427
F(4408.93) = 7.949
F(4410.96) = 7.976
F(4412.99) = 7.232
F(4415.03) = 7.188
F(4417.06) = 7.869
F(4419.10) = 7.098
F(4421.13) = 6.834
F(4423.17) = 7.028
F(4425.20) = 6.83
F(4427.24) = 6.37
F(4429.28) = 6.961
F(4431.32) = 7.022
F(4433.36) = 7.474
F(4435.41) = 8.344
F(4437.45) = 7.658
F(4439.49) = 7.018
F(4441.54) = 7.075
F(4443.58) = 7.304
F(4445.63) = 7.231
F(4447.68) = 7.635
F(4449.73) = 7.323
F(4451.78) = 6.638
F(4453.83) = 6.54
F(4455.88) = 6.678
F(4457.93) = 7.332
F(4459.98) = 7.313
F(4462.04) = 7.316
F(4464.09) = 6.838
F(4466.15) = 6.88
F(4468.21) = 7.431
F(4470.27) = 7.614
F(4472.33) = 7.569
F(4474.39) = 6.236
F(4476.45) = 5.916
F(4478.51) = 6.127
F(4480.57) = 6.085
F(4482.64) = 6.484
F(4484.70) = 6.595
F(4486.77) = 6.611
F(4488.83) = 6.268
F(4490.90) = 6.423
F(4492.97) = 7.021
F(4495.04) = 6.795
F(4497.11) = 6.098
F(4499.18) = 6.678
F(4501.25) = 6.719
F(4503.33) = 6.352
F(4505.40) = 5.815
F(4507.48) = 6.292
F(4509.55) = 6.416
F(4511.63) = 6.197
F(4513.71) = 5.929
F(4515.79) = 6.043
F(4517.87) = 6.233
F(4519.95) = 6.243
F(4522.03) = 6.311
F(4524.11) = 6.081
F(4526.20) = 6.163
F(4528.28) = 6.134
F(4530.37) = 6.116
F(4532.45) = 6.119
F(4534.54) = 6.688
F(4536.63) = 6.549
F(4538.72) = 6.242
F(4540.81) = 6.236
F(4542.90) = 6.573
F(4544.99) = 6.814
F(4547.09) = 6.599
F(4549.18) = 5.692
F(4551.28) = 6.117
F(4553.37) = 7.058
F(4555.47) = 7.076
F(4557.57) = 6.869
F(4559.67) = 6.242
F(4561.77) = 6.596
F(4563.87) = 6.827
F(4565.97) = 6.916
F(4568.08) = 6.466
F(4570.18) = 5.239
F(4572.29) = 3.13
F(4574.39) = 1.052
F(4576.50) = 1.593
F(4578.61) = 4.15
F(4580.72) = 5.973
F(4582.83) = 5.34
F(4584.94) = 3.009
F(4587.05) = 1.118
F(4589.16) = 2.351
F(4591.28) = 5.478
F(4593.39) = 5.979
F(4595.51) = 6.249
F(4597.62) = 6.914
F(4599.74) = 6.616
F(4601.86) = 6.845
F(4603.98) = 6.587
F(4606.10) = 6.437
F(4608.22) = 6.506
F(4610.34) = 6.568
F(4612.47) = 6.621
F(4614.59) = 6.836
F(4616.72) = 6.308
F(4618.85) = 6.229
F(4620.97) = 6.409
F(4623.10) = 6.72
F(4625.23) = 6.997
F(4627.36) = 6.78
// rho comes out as -118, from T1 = 125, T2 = 7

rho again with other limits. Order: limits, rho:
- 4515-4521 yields -112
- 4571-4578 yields -5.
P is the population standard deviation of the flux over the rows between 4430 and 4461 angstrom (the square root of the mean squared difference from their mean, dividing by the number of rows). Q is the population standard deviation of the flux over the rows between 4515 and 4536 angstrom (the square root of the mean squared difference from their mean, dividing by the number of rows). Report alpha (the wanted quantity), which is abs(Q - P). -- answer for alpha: 0.3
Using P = 0.44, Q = 0.18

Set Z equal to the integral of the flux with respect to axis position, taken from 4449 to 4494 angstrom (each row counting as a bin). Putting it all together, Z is 305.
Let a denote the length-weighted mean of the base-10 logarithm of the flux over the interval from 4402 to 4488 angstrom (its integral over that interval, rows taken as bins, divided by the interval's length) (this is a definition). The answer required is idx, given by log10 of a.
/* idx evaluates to -0.07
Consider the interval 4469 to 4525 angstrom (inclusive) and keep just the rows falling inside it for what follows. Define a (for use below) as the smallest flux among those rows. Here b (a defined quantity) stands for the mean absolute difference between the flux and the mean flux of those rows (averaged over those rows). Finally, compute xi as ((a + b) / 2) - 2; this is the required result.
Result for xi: 1.07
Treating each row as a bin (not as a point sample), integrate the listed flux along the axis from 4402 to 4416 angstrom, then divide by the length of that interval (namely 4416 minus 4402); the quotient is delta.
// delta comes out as 7.6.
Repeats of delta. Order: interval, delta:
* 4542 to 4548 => 6.7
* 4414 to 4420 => 7.4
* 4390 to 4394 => 8.3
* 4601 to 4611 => 6.6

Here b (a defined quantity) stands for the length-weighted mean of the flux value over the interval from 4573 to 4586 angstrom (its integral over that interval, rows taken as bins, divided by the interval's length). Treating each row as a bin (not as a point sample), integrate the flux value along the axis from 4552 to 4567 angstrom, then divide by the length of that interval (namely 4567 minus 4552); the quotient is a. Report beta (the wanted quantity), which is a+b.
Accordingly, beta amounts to 10.3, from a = 6.8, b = 3.5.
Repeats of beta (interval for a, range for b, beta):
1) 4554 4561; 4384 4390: 14.8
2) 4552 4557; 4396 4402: 15.0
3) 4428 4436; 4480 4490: 13.8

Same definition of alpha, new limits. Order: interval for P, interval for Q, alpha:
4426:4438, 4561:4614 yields 1.3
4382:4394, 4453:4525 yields 0.3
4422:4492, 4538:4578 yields 1.2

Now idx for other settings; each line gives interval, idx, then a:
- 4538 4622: -0.14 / 0.72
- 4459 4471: -0.07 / 0.86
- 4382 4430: -0.05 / 0.88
